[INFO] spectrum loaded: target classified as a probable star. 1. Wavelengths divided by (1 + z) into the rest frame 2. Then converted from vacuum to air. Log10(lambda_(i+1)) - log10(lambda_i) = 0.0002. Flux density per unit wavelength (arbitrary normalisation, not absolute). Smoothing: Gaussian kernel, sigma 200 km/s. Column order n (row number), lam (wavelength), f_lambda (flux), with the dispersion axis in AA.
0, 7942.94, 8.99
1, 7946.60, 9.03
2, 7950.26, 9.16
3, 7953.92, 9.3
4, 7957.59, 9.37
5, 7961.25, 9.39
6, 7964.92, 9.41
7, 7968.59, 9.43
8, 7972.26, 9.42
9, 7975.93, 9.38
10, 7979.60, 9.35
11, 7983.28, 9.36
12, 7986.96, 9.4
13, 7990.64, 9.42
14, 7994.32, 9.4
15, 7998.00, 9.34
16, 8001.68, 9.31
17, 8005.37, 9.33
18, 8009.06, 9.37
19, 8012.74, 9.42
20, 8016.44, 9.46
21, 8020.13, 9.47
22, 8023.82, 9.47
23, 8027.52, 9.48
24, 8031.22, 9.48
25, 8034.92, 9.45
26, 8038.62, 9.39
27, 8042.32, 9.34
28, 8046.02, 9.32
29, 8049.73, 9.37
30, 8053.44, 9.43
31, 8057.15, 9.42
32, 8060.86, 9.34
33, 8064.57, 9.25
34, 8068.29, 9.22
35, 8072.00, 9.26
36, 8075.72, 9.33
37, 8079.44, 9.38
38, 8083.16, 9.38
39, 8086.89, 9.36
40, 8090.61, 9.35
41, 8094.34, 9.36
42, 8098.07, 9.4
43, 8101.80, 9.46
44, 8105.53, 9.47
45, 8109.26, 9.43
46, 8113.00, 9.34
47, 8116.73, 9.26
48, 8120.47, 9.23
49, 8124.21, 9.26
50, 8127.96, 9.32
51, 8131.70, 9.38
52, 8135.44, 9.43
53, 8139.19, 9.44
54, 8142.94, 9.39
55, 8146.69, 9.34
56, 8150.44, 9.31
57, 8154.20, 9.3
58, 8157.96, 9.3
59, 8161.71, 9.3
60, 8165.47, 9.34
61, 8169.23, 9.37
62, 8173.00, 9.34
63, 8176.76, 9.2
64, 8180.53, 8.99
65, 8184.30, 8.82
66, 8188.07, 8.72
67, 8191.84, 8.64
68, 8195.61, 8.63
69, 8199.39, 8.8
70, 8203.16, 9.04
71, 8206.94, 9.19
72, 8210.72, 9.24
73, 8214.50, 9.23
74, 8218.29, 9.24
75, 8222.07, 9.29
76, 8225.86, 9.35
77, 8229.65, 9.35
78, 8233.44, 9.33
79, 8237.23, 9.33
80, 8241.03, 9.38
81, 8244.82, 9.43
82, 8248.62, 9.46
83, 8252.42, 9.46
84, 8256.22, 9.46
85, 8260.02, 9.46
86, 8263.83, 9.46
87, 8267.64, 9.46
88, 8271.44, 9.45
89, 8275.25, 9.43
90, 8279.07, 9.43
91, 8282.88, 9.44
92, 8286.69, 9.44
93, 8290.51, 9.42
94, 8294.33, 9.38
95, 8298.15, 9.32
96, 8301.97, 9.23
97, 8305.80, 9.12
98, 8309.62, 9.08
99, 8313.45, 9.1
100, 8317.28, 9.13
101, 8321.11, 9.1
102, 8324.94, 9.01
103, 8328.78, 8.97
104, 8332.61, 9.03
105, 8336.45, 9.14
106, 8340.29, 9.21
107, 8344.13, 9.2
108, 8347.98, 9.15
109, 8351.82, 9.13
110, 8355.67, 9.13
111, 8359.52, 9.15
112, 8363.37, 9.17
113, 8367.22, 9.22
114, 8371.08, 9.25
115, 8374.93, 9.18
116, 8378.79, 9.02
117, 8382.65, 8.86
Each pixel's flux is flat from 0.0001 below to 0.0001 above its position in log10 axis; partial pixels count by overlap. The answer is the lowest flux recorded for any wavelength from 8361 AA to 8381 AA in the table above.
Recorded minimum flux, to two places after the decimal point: 9.02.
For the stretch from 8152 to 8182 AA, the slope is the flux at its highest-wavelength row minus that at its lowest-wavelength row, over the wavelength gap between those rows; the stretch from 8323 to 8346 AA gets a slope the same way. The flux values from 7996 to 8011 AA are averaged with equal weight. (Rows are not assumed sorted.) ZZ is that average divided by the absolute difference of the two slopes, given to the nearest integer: 431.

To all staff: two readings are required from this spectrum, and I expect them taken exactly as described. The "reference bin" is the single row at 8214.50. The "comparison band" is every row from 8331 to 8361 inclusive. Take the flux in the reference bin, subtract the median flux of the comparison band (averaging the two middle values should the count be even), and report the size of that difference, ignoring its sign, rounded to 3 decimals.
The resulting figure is 0.085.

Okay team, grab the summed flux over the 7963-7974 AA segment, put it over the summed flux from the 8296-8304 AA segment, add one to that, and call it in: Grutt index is 2.5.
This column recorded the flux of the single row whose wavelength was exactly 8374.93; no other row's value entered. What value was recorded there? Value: 9.18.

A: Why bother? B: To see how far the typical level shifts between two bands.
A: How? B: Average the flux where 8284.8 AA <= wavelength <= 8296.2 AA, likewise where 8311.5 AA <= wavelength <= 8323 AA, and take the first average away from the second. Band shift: -0.30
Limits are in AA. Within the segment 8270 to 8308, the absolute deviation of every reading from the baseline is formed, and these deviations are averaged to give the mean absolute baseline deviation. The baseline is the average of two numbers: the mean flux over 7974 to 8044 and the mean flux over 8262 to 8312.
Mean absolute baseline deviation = 0.08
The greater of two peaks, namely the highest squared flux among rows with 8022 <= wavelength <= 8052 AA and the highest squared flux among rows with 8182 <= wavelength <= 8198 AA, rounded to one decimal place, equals 89.9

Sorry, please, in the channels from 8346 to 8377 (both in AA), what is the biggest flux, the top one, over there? 9.25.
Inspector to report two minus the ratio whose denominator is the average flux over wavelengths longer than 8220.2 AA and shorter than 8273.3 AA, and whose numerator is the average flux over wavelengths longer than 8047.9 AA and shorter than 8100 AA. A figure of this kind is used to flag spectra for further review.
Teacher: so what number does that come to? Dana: 1.01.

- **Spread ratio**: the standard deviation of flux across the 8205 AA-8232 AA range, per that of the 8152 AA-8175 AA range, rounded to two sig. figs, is 2.1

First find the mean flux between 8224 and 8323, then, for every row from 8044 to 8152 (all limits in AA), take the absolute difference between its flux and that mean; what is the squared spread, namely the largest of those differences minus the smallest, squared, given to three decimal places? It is 0.015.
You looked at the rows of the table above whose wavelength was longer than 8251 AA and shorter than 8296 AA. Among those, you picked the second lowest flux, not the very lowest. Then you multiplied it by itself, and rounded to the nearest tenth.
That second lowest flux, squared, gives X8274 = 88.7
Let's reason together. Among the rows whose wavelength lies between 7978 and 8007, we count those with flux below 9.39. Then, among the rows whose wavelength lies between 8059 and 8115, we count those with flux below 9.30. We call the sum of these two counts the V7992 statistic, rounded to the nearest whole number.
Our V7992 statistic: 8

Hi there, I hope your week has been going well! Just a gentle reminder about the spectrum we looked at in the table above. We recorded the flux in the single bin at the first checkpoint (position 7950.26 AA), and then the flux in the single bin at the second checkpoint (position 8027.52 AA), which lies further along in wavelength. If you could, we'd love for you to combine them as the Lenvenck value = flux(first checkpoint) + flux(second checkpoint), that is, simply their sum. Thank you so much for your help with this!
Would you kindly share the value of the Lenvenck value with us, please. 18.6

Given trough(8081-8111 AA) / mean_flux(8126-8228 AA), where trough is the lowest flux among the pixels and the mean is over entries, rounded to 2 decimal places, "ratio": 1.02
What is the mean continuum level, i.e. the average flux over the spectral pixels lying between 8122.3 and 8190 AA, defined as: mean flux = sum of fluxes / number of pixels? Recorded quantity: 9.25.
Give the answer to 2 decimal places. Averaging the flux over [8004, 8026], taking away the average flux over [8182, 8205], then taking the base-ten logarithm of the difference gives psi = -0.19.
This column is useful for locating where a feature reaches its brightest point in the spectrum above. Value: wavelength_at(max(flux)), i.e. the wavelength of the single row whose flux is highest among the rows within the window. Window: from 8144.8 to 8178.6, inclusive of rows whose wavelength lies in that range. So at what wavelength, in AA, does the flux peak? 8169.23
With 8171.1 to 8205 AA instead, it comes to 8173.00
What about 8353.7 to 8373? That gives 8371.08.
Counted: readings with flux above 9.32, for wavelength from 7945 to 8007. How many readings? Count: 13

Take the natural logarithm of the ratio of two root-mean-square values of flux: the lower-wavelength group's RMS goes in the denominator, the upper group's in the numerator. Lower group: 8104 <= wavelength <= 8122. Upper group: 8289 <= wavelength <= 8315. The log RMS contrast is -0.012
